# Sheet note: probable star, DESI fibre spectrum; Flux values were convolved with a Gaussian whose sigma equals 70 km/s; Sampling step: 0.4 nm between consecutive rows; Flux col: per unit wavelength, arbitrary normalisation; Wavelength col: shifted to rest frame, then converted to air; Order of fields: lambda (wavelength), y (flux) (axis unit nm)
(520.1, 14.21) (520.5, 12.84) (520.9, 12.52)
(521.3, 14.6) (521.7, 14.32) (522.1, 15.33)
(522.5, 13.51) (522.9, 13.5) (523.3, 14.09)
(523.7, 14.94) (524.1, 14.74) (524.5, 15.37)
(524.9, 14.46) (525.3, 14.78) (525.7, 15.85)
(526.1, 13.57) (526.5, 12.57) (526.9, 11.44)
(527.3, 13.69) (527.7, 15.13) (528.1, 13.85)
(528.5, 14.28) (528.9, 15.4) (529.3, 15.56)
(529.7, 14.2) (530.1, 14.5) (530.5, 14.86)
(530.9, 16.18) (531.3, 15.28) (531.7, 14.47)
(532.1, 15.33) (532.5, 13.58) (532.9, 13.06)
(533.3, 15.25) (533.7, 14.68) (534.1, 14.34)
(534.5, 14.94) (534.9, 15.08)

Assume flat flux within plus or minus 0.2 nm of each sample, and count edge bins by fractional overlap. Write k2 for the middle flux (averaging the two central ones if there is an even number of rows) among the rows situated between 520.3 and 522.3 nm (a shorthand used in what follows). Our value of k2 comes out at 14.3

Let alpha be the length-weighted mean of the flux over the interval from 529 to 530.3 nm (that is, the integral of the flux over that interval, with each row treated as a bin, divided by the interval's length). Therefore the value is 14.8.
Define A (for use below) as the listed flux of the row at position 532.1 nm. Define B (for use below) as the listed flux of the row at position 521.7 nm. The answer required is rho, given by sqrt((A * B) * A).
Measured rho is 58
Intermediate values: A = 15.33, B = 14.32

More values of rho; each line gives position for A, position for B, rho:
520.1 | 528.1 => 53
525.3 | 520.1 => 56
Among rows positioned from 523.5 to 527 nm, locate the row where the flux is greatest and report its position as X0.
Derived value 525.7 nm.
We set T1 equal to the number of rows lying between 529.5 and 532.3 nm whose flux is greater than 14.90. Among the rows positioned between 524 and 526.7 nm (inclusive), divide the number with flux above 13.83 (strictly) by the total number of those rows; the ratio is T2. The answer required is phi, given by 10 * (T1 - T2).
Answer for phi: 23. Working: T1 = 3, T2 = 0.71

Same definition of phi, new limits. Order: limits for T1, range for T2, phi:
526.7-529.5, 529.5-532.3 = 20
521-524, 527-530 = 11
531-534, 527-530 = 21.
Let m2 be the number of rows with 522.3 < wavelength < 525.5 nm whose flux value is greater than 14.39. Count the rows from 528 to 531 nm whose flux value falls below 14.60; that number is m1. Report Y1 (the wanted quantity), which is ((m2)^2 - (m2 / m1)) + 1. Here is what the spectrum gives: 25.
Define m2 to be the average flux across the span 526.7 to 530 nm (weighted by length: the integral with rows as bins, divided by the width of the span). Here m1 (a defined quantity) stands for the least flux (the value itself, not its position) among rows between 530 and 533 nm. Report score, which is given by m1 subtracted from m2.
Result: 1.1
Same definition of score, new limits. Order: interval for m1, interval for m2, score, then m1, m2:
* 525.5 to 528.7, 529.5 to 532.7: 3.4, 11.44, 14.8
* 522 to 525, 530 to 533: 1.2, 13.5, 14.7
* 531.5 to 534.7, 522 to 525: 1.4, 13.06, 14.5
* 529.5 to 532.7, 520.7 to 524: 0.5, 13.58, 14.1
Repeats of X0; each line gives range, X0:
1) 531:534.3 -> 532.1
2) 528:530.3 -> 529.3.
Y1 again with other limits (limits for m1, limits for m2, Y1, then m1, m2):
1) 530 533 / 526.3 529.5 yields 9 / 4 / 3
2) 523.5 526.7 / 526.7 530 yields 9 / 3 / 3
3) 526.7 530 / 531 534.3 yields 25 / 5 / 5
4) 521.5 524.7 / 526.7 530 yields 9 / 4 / 3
